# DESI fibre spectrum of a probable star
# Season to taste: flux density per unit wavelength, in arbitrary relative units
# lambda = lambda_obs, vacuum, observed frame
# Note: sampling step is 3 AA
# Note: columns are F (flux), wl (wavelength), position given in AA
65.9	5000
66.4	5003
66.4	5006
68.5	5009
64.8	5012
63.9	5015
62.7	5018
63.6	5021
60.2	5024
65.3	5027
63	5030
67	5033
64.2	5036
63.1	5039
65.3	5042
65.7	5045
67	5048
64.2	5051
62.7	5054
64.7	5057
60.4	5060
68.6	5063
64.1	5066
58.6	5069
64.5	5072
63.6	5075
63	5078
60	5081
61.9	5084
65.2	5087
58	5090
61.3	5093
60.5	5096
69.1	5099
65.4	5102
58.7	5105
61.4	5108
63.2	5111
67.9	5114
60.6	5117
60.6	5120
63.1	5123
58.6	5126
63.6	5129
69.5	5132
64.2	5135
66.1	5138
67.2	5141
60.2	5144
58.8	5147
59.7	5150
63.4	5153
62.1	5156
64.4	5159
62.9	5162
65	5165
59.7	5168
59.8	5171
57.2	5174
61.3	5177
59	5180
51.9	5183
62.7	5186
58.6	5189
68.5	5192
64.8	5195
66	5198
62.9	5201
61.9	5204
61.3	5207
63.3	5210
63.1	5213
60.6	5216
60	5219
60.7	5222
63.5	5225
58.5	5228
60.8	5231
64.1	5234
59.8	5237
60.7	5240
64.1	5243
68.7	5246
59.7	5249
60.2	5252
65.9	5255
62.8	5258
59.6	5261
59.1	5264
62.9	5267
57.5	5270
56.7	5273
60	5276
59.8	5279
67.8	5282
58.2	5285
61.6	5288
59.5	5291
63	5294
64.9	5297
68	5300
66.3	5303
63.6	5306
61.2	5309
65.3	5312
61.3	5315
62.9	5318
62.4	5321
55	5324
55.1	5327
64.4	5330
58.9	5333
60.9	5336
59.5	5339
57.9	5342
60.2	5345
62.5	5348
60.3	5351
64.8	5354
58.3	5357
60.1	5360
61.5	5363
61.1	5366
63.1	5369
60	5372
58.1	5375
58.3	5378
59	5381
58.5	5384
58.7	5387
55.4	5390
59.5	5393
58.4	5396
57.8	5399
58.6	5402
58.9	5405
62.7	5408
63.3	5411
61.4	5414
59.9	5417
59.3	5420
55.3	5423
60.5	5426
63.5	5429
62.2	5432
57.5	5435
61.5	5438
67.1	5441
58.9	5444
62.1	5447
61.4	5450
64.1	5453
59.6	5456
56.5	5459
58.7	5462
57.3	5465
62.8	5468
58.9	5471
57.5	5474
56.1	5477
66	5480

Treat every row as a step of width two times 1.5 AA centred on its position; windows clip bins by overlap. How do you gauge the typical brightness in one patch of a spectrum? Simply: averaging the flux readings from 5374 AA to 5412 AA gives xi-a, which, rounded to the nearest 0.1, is 59.0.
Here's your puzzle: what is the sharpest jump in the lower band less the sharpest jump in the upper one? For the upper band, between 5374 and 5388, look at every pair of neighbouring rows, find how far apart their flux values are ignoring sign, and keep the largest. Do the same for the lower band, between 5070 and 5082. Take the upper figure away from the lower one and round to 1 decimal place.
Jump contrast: 2.3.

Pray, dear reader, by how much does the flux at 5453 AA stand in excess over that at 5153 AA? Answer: 1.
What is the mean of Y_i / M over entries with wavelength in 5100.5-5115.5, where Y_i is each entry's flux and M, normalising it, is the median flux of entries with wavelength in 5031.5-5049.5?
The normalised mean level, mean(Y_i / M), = 0.97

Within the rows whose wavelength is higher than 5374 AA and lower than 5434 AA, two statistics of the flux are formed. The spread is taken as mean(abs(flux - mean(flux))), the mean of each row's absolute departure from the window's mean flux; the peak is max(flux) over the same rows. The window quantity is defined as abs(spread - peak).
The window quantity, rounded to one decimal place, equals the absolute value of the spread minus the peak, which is 61.8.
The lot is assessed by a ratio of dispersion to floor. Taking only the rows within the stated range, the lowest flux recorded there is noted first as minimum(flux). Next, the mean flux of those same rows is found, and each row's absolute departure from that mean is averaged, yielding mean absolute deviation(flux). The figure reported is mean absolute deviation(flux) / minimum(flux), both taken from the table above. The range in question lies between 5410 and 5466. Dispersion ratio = 0.042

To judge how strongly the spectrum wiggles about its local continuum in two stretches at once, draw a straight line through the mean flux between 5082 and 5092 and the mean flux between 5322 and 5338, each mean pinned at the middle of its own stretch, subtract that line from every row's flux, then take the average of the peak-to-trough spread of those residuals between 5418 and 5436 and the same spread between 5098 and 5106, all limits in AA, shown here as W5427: 9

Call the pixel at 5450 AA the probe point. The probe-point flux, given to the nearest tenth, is 61.4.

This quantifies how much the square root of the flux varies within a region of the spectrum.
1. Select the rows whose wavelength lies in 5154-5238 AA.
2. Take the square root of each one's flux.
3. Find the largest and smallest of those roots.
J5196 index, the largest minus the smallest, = 1.07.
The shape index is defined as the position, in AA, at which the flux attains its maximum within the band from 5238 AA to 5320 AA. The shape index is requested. 5246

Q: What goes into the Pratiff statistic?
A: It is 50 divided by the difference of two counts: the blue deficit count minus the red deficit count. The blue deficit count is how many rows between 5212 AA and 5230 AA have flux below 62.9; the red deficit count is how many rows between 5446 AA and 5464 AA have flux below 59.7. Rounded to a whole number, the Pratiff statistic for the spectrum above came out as 50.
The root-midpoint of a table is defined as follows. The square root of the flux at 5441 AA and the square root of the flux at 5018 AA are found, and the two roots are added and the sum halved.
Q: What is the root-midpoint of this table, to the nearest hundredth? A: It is 8.05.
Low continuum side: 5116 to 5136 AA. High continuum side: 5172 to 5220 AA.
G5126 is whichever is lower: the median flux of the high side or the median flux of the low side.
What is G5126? 61.6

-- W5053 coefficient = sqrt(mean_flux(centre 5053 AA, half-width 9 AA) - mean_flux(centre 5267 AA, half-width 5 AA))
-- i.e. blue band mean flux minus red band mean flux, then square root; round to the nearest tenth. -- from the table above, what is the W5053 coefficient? 2.1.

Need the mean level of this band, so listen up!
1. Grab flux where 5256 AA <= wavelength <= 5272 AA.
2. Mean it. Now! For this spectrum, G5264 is 60.4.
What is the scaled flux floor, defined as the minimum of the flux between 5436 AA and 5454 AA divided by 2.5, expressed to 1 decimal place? 23.6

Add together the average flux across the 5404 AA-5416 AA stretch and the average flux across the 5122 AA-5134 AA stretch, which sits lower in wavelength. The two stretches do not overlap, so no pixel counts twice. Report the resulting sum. 125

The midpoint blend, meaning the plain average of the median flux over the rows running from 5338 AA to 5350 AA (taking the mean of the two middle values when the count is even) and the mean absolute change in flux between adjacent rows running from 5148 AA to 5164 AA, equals 31.0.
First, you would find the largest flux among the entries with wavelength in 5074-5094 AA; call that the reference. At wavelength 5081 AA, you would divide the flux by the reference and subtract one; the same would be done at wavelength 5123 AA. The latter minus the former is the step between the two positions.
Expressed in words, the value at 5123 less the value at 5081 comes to 0.05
